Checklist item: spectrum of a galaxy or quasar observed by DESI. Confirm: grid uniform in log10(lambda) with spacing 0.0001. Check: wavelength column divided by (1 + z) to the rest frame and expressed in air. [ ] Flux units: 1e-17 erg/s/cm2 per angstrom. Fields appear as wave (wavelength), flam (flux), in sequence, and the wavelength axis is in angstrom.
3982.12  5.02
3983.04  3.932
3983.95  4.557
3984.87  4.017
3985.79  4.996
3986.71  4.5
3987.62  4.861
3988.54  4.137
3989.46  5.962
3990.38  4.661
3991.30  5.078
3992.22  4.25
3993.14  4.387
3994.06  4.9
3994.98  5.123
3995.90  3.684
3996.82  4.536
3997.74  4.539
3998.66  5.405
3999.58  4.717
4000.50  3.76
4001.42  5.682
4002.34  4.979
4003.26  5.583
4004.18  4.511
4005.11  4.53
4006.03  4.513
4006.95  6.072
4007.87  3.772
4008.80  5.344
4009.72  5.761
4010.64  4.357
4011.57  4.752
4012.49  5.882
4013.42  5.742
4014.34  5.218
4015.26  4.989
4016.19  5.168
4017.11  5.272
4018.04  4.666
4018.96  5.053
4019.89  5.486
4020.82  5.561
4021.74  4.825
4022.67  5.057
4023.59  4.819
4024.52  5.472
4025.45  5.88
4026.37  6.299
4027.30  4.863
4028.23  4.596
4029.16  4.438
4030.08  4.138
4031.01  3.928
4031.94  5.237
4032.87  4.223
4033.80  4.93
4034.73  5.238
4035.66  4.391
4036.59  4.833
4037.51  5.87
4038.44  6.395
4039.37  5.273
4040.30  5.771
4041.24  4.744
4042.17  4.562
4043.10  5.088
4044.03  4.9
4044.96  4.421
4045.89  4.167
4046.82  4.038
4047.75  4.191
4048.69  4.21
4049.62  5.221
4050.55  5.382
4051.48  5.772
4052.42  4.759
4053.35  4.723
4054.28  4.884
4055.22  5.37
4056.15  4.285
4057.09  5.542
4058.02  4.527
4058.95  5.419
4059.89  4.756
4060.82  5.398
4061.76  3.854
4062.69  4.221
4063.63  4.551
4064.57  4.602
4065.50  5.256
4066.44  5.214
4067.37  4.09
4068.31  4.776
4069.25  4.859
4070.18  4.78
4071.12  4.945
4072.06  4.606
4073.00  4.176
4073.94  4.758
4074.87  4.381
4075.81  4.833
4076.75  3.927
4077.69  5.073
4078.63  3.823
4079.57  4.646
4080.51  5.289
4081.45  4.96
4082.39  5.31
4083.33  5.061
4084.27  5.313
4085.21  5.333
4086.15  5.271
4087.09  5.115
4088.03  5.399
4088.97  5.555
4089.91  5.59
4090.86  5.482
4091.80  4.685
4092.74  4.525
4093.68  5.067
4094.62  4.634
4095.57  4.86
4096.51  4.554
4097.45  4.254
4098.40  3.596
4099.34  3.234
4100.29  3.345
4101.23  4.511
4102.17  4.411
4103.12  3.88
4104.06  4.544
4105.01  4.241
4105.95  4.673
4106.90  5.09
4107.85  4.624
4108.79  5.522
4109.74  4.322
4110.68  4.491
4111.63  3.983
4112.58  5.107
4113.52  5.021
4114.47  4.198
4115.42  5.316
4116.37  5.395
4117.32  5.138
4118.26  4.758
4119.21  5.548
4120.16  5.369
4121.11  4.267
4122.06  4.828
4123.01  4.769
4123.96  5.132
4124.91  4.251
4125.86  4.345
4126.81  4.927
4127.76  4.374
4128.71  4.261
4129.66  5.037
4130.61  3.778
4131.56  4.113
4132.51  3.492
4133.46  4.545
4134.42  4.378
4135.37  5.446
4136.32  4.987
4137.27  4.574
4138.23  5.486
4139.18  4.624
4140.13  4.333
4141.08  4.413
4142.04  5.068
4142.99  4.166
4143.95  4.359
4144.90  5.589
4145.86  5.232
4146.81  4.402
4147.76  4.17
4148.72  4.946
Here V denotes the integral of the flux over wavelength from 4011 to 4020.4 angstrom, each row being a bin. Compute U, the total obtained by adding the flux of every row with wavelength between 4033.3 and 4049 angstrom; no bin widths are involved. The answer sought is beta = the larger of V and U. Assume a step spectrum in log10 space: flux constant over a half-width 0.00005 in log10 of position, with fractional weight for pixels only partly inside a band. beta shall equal 83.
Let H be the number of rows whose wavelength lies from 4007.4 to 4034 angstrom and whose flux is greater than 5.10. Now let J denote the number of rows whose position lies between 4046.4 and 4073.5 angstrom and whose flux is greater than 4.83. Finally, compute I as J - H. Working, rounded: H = 13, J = 12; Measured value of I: -1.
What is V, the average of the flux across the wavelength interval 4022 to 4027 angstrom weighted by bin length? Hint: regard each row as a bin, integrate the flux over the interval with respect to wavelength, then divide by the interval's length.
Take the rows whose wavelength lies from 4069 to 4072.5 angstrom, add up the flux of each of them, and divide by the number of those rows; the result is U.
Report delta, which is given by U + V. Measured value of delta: 10.3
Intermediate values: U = 4.80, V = 5.5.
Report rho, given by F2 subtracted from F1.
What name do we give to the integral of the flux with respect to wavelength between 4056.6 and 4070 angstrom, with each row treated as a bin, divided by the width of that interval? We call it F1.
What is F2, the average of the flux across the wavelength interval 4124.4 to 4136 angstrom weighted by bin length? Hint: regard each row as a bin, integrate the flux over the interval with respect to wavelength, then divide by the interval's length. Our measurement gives 0.37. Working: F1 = 4.79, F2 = 4.42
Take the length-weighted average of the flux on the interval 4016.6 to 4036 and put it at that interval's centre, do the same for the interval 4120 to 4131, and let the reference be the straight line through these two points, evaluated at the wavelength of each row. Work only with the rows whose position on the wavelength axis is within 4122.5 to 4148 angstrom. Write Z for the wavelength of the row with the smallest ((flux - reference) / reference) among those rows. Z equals 4132.51 angstrom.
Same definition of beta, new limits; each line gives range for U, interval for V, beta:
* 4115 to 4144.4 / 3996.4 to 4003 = 145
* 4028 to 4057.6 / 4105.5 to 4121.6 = 156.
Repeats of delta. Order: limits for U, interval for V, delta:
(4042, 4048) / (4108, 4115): 9.2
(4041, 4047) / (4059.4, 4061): 9.6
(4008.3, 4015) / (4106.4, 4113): 10.0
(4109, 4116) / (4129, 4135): 8.9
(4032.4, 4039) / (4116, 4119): 10.3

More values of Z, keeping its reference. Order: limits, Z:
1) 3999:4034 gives 4000.50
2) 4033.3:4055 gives 4046.82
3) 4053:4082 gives 4061.76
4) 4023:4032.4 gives 4031.01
